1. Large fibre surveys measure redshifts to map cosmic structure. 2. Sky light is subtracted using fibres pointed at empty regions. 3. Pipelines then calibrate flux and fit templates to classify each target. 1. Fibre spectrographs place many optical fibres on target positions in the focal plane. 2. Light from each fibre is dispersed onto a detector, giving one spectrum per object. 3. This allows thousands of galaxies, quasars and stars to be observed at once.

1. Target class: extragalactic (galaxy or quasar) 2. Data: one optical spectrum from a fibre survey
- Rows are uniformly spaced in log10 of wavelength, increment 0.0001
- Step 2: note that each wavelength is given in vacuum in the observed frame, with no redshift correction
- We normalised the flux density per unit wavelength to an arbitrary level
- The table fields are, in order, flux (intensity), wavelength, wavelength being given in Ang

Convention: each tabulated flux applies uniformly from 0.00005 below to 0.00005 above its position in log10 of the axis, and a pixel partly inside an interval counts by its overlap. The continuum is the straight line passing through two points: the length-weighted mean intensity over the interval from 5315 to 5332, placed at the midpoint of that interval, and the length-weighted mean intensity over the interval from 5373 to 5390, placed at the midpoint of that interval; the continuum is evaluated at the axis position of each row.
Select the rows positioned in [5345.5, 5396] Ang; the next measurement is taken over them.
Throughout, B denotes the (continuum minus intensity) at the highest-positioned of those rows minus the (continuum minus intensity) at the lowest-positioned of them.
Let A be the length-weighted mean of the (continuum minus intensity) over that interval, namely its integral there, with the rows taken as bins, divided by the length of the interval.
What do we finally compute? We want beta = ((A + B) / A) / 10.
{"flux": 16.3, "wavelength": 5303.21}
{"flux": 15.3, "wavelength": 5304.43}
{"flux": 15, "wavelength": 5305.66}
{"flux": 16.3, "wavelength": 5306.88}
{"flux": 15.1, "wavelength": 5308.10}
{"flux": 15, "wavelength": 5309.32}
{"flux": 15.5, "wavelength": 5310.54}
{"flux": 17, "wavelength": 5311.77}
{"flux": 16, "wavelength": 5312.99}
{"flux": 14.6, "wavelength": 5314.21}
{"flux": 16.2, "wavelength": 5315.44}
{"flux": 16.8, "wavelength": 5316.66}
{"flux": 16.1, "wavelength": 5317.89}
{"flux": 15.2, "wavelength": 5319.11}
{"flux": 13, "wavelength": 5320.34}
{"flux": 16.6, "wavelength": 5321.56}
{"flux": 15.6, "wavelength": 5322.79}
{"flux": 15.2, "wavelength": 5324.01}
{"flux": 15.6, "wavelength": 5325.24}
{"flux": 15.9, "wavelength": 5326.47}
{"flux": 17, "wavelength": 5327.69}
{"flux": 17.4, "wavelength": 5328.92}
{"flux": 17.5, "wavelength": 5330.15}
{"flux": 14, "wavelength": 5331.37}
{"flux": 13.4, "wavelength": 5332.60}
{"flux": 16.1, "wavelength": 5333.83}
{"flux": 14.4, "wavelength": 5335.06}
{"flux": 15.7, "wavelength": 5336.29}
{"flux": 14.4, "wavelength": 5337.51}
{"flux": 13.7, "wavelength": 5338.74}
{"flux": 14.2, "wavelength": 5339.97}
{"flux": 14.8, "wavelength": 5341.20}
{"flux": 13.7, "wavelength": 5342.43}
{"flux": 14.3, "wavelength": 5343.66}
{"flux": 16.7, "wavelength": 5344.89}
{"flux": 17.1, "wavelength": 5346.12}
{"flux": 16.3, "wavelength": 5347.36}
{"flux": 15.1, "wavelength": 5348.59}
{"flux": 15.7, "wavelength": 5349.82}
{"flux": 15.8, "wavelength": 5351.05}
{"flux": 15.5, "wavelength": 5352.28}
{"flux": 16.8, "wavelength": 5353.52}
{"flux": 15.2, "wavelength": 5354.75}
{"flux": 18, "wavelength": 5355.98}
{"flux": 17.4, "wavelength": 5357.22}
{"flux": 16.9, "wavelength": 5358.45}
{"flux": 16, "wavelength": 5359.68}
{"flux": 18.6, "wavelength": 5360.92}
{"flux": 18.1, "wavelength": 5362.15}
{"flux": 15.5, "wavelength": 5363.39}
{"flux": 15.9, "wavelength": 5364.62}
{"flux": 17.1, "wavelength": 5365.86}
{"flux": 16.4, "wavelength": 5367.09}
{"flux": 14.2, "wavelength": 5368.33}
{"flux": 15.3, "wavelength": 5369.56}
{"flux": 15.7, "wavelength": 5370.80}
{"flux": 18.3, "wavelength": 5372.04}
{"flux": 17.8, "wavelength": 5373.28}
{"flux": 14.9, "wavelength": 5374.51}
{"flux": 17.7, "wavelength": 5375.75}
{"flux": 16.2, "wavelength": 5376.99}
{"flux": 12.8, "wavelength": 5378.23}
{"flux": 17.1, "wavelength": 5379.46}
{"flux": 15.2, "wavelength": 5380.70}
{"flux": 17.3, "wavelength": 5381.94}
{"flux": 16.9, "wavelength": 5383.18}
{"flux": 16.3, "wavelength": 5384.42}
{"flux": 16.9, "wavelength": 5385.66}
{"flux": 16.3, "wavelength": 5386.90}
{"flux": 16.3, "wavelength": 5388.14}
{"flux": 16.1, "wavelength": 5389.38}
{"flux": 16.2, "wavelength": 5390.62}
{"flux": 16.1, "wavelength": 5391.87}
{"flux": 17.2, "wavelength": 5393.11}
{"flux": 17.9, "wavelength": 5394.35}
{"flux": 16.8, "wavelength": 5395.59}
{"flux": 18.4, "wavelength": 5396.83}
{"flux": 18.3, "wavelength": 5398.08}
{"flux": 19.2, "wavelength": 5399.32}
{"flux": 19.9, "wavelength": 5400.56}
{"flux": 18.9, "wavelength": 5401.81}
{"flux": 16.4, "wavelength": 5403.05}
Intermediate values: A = -0.2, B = 0.6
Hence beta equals -0.17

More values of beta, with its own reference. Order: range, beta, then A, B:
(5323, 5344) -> 0.23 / 0.8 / 1.0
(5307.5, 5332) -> 1.84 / 0.1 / 1.3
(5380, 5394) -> 1.15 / -0.2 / -1.9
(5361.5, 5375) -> -2.09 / -0.1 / 3.3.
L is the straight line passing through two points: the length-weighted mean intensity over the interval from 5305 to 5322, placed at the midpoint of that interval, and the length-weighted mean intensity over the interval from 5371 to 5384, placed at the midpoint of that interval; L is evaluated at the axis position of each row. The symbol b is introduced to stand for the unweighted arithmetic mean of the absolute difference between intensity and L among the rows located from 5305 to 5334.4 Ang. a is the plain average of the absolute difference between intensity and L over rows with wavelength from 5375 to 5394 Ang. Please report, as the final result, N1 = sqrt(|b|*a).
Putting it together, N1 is 0.82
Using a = 0.7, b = 0.89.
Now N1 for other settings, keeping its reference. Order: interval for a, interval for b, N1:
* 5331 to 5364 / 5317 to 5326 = 0.94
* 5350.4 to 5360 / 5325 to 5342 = 1.01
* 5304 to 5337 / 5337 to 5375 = 0.99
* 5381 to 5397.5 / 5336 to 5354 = 0.77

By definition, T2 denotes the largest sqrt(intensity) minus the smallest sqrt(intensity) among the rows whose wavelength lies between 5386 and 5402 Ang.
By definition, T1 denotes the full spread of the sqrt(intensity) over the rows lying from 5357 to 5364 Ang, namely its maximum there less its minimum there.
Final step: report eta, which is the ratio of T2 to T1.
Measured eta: 1.2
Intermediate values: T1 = 0.38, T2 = 0.45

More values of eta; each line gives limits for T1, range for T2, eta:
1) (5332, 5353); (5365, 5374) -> 1.1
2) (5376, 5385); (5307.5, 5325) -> 0.9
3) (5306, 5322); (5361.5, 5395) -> 1.4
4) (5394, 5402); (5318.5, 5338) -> 1.6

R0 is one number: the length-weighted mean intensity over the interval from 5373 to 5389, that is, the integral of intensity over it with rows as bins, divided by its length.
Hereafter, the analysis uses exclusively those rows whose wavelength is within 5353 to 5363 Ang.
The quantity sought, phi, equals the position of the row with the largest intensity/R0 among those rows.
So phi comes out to 5360.92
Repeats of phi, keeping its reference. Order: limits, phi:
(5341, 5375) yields 5360.92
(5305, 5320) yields 5311.77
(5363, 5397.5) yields 5396.83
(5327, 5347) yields 5330.15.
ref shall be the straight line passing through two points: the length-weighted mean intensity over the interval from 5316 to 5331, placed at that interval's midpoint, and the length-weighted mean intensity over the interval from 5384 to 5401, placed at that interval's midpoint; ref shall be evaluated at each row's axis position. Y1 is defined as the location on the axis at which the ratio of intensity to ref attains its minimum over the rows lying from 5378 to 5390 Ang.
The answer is 5378.23 Ang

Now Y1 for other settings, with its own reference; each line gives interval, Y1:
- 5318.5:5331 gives 5320.34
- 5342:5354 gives 5342.43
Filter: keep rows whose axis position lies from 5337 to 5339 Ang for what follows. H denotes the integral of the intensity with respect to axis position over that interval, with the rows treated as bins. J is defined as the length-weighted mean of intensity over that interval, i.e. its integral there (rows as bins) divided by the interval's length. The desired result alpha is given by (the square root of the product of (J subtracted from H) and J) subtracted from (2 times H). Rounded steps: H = 28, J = 14.1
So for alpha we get 42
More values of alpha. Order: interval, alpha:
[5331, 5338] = 170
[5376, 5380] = 98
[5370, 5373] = 78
